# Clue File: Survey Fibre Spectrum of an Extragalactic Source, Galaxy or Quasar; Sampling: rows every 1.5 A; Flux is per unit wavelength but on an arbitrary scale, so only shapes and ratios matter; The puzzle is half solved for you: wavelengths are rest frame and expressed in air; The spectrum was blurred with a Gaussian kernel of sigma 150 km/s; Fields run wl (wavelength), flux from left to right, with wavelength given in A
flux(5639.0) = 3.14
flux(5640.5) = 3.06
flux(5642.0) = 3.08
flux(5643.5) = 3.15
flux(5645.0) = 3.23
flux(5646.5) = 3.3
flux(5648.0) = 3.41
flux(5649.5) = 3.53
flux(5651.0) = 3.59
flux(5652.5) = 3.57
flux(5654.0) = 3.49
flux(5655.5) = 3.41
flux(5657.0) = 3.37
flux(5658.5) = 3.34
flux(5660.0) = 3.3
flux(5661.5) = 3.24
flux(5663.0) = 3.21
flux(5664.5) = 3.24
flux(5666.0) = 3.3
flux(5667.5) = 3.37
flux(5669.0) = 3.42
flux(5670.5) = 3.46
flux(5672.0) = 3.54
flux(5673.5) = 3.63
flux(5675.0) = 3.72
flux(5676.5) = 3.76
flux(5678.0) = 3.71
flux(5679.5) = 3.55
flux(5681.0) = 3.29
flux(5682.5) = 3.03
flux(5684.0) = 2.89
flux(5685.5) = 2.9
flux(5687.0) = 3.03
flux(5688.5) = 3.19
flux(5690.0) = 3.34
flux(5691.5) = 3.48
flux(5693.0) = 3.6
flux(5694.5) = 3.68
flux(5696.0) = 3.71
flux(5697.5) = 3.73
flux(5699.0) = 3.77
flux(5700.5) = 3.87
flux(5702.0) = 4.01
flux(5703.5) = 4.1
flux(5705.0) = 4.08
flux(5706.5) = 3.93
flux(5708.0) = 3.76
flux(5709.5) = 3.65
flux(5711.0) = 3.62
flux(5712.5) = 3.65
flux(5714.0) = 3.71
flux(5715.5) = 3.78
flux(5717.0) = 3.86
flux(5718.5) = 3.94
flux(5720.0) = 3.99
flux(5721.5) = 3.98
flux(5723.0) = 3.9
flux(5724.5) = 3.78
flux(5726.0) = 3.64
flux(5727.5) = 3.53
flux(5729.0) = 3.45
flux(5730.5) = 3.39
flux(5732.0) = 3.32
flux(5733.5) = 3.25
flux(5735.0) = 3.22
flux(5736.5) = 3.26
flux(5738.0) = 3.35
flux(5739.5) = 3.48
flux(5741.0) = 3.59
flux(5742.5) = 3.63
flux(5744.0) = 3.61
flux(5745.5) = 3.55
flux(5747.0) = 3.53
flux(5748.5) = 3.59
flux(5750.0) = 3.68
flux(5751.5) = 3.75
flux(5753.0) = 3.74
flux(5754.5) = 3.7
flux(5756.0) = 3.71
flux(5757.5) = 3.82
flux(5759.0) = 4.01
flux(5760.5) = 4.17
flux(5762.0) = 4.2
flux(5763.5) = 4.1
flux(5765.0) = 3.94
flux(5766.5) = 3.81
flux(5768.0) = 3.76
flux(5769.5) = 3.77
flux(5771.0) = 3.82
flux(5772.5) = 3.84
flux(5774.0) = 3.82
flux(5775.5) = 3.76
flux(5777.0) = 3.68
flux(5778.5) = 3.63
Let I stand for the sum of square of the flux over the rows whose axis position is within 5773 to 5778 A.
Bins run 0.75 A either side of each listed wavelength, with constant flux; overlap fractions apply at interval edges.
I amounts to 42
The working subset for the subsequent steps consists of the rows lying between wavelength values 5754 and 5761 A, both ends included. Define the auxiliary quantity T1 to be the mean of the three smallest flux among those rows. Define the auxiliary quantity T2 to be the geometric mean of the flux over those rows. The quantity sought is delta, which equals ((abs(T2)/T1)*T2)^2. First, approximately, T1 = 3.74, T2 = 3.88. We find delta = 16.1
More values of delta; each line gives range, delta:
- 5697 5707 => 16.5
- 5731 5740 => 11.4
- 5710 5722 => 15.8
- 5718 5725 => 15.7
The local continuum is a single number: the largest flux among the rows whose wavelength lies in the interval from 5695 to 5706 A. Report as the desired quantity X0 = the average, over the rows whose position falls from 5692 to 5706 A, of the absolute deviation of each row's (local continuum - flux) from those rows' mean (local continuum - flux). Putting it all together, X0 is 0.157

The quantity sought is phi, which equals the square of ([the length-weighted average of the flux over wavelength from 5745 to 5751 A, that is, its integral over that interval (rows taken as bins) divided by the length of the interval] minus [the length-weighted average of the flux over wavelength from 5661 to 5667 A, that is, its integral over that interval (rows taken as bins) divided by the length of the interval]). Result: 0.12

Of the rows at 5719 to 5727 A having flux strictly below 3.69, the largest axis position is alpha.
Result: 5726.0 A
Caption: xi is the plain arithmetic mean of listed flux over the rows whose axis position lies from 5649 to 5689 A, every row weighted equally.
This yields 3.37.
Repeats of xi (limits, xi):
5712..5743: 3.60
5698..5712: 3.87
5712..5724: 3.85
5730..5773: 3.68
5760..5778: 3.89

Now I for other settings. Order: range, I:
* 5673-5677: 41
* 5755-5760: 44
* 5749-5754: 42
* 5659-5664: 32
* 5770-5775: 44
